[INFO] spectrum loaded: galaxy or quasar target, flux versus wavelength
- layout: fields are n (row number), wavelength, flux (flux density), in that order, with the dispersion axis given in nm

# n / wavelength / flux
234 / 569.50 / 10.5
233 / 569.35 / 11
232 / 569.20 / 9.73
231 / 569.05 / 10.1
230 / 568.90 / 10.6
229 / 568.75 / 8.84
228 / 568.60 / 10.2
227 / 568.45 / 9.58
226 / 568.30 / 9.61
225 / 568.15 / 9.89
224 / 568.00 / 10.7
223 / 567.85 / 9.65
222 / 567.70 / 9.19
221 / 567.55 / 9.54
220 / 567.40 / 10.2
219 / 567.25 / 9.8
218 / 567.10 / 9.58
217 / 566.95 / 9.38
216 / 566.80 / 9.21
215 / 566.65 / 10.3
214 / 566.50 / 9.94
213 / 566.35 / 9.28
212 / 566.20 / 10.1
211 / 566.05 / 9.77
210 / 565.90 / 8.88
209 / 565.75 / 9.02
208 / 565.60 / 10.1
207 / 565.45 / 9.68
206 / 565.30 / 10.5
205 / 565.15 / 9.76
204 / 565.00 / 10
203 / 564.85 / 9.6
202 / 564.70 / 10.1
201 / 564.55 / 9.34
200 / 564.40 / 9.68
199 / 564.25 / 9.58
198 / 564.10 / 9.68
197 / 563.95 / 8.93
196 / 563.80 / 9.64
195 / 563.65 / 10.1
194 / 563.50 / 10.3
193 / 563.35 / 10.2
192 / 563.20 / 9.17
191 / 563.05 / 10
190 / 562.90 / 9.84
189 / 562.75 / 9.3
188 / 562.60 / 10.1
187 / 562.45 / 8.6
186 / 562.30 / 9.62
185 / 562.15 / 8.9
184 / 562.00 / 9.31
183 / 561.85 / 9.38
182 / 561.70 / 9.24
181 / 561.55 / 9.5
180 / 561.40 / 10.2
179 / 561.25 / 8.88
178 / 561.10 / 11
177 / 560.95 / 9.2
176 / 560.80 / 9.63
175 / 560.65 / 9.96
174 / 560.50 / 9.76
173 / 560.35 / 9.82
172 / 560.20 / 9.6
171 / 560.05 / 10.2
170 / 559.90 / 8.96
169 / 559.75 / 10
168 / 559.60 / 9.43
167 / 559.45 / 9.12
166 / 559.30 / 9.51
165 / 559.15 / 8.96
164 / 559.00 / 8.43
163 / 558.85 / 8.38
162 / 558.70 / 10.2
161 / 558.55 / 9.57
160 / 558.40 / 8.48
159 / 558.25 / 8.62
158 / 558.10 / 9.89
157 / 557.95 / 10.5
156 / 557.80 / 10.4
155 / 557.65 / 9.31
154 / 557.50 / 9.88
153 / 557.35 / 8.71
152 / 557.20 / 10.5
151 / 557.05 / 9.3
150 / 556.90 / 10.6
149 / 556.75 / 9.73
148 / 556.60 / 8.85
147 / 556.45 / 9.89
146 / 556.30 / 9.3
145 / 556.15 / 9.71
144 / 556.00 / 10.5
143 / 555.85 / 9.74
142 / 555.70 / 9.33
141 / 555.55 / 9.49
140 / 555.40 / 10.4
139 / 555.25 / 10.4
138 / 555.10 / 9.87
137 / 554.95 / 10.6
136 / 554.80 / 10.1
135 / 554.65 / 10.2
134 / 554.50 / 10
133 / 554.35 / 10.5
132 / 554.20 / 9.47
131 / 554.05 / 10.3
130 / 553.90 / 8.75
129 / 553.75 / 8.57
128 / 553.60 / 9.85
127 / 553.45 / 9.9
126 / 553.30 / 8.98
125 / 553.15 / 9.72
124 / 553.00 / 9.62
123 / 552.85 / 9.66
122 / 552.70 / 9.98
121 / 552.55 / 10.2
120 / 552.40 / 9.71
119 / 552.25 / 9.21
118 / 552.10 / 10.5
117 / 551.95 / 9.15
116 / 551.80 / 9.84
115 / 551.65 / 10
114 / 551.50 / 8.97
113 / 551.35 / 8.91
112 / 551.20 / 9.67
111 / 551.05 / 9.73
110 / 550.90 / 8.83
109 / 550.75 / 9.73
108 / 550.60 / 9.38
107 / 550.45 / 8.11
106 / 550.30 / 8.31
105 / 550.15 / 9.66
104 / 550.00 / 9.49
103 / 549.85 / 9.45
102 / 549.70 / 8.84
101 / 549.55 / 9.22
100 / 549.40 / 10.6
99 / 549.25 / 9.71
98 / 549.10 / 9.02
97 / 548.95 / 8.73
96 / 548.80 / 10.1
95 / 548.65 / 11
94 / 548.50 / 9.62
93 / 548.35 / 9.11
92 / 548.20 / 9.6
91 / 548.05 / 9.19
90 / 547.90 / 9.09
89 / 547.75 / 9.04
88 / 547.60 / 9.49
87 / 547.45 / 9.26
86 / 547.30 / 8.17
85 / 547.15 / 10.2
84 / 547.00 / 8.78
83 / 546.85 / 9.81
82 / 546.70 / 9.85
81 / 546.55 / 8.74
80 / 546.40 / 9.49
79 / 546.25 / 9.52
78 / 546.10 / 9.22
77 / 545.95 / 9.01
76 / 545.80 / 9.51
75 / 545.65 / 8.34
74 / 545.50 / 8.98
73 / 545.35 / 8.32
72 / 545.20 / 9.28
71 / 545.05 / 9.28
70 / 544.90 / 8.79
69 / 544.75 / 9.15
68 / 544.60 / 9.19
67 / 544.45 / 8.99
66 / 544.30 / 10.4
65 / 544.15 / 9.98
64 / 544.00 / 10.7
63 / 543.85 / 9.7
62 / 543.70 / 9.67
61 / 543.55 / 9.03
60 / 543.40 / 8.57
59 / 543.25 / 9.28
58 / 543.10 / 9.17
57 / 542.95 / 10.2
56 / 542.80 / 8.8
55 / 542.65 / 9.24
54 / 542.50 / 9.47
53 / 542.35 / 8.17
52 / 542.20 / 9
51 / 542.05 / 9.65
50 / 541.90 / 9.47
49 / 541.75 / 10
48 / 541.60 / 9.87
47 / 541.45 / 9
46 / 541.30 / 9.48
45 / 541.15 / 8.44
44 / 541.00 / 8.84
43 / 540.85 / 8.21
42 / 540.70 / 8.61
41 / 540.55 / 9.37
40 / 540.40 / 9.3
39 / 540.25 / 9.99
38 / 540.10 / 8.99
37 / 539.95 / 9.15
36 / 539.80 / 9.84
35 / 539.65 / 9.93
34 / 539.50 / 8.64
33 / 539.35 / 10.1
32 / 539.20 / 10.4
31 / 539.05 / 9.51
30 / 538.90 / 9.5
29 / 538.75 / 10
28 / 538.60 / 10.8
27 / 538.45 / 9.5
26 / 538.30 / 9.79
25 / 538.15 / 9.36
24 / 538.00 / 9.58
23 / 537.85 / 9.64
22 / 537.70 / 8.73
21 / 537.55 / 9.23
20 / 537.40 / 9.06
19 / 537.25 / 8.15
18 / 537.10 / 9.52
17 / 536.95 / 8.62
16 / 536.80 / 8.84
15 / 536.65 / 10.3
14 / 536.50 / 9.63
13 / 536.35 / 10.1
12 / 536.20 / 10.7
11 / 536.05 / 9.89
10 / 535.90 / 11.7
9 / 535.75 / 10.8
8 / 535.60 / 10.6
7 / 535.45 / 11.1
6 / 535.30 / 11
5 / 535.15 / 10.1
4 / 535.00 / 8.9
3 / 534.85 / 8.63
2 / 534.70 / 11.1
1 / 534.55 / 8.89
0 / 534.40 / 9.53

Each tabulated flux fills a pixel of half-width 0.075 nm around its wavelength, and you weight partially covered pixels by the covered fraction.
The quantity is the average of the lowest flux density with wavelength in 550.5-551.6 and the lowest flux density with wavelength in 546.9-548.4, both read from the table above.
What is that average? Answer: 8.50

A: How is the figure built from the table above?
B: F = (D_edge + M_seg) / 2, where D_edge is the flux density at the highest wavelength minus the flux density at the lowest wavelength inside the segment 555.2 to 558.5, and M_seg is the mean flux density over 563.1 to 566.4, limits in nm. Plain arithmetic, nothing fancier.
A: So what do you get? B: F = 3.89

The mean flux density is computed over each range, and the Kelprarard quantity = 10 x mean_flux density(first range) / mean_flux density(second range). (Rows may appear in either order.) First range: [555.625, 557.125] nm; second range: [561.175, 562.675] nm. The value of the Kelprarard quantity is 10.3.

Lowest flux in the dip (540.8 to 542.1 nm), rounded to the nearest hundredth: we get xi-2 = 8.21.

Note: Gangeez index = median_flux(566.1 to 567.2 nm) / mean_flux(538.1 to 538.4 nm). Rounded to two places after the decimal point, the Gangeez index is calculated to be 1.00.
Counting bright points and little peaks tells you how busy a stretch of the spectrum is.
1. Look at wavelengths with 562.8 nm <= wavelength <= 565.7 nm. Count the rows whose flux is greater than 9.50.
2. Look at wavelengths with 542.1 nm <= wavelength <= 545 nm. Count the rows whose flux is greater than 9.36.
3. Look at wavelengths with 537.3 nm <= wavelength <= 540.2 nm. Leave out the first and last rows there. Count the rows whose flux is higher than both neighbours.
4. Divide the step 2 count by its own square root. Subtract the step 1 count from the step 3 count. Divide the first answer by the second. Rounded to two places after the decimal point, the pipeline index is -0.26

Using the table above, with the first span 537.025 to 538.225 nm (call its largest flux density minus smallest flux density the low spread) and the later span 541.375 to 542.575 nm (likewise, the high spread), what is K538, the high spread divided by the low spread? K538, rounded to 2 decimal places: 1.23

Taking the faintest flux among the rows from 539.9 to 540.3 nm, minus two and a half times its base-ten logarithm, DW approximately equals -2.38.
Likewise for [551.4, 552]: -2.38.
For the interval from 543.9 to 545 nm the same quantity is -2.36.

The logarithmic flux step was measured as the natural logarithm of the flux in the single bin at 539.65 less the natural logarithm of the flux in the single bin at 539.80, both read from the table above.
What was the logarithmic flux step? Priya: 0.01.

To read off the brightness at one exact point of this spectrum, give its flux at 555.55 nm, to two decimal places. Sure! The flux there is 9.49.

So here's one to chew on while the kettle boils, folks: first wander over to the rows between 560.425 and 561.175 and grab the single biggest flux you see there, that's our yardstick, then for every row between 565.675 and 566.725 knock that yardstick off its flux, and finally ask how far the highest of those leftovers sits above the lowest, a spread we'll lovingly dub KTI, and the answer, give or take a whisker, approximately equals 1.4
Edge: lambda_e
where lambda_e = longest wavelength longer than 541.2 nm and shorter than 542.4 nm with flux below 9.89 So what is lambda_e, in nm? 542.35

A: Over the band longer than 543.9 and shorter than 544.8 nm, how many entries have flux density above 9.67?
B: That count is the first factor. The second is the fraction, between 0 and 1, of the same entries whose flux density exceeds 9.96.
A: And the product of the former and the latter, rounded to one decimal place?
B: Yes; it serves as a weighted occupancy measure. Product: 1.5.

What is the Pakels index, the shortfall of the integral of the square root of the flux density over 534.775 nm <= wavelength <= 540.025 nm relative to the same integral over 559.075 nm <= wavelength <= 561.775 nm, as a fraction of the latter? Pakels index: -1.0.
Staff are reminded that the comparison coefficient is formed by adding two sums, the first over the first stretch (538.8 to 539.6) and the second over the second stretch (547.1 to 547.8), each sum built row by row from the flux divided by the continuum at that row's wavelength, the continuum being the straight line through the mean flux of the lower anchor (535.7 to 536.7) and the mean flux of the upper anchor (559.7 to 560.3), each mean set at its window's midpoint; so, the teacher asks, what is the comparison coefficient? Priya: 9.23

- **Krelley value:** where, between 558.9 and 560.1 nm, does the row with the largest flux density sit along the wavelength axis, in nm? 560.05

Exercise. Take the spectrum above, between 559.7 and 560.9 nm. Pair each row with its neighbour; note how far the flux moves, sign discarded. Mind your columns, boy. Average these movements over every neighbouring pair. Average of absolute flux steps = 0.53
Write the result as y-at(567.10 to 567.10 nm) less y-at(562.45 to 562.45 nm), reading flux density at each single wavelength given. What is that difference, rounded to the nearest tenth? 1.0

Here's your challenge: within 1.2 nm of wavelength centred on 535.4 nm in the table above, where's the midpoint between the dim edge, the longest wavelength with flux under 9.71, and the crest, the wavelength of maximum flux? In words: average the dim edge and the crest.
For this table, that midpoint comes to 535.45 nm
